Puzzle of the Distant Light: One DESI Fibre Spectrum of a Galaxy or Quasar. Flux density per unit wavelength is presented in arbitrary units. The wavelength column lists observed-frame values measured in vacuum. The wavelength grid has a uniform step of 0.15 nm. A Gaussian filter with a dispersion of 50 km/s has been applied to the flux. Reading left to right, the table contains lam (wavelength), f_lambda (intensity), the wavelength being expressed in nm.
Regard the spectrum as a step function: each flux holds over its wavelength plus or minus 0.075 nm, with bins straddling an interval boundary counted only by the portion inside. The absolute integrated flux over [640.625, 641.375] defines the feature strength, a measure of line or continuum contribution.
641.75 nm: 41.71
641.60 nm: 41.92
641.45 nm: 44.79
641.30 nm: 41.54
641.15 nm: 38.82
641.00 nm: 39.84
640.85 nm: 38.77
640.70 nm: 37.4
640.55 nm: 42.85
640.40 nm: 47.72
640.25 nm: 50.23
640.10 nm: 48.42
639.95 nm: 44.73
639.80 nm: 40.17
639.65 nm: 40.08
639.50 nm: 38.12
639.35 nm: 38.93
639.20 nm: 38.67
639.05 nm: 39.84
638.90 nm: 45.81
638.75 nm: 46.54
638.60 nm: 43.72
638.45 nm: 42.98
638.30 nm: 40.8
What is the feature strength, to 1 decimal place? 29.5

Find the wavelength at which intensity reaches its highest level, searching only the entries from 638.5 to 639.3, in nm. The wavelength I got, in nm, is 638.75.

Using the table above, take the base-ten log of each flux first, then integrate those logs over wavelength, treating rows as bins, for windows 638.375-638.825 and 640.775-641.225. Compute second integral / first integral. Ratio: 0.97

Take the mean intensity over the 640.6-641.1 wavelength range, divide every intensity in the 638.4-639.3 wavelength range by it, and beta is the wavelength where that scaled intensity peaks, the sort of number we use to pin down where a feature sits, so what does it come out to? 638.75 nm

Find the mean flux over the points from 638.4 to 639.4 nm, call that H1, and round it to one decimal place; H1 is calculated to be 42.4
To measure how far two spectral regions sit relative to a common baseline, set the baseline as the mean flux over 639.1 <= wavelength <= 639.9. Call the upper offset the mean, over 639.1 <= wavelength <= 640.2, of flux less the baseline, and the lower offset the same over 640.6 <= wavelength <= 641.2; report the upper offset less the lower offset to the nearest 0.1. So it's 2.6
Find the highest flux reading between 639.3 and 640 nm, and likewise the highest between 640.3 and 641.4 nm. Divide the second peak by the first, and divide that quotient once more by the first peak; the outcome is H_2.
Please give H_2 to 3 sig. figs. 0.0239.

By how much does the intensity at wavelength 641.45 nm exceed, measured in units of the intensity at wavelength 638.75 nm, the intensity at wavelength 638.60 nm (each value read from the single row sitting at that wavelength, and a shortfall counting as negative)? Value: 0.02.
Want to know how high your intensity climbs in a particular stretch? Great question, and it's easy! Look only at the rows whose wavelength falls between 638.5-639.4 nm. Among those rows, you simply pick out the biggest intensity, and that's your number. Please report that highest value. 46.54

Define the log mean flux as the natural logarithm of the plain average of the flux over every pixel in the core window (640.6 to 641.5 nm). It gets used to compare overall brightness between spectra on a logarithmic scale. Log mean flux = 3.69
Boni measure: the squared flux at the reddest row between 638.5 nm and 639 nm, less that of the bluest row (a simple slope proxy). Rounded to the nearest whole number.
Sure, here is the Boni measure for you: 187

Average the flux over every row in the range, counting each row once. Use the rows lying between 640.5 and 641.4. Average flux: 40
